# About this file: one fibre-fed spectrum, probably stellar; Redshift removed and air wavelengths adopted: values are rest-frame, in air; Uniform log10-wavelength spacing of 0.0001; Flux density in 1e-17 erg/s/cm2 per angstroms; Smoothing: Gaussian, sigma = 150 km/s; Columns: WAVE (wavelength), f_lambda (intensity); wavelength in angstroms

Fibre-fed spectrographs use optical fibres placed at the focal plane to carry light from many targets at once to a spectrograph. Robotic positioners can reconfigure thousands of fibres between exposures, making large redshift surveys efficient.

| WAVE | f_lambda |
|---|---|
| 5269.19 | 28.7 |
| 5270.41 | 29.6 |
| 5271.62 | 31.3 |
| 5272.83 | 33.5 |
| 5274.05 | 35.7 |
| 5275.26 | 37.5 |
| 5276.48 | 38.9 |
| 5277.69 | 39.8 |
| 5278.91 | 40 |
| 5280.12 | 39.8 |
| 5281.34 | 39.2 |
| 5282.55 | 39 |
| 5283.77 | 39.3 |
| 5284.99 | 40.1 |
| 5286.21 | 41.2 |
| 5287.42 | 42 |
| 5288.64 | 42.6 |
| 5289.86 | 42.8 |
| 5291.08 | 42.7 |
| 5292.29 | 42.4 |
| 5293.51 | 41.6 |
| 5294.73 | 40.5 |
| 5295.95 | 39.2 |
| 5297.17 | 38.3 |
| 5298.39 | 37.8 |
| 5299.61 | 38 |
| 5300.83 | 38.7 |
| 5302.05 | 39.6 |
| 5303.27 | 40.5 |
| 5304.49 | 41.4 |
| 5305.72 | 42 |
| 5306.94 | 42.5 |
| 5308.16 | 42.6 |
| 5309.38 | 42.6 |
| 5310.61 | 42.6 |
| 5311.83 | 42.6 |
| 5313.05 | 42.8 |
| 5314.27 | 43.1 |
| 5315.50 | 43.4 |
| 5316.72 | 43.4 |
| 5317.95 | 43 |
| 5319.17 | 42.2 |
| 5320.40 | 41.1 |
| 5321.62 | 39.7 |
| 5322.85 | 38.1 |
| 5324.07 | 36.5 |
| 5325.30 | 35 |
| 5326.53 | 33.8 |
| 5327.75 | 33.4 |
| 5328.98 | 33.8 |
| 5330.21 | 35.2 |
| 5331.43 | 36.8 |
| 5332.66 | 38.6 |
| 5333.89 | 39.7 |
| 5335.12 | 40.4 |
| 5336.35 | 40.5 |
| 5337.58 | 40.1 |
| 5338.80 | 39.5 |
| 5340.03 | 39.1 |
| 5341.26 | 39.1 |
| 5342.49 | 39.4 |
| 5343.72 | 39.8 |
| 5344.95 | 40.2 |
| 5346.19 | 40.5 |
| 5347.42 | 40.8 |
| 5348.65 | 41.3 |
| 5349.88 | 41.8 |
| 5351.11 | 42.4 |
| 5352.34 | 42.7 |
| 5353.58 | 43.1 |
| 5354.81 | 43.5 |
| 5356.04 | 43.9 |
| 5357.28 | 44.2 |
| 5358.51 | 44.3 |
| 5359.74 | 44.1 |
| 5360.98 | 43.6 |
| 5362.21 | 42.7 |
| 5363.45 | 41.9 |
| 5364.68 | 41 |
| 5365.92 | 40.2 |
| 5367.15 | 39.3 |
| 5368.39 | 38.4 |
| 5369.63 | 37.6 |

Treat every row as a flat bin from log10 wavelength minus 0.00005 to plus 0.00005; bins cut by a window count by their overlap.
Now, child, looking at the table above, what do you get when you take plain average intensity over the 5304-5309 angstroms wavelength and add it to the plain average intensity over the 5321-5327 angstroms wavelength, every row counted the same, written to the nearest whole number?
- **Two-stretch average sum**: 79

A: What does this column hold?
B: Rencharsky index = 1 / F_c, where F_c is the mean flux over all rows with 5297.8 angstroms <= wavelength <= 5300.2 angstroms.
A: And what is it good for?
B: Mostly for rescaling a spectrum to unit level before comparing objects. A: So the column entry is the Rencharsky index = 0.0264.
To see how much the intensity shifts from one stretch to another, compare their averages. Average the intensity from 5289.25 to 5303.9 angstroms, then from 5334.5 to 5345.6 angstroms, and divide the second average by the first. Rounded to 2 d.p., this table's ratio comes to 0.99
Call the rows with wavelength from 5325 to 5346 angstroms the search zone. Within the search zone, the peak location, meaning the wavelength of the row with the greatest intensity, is 5336.35 angstroms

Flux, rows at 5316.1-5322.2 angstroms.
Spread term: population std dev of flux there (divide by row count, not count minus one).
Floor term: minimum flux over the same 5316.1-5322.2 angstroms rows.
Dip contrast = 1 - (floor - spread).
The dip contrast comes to -37.4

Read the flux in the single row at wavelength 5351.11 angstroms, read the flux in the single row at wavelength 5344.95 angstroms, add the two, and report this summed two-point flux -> 83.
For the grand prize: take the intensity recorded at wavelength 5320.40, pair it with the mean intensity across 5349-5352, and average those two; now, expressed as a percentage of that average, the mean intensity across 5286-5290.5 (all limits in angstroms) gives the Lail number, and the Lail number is 101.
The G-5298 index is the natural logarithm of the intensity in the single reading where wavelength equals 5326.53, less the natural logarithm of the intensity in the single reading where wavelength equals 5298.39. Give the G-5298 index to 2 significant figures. -0.11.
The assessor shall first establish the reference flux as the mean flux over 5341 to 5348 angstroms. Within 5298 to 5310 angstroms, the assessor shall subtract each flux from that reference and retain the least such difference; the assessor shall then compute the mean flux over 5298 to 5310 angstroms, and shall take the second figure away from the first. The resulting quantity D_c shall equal -43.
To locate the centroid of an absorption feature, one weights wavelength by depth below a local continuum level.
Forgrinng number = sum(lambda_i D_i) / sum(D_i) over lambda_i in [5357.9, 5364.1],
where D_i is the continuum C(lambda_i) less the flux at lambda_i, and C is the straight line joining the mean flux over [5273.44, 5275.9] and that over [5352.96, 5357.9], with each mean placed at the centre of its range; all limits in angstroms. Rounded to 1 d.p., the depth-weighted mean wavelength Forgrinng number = 5363.1 angstroms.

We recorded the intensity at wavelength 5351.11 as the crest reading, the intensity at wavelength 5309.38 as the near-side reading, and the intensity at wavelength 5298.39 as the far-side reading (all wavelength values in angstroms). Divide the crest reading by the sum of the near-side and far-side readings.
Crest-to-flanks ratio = 0.53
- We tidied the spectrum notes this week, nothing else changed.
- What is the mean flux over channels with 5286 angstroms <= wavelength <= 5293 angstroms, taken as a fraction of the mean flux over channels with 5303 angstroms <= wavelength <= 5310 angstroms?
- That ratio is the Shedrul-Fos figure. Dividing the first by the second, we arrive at 1.01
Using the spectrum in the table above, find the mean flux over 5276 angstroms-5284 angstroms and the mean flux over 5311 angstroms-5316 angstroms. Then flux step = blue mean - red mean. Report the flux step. -3.5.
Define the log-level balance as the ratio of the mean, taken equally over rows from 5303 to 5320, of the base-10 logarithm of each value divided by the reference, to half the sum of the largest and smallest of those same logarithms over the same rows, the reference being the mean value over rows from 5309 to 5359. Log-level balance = 1.3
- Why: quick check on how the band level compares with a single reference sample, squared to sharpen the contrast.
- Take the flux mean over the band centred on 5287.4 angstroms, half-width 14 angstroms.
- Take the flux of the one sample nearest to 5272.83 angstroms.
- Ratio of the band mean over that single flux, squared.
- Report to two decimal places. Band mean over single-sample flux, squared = 1.42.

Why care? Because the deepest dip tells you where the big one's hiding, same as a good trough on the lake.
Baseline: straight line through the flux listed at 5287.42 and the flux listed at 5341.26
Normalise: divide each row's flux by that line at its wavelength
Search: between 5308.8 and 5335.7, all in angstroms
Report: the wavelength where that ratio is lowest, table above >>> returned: 5327.75 angstroms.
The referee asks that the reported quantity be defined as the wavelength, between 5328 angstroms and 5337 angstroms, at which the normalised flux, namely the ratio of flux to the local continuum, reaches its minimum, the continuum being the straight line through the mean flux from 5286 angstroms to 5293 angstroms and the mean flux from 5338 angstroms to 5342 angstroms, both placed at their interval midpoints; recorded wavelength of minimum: 5328.98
